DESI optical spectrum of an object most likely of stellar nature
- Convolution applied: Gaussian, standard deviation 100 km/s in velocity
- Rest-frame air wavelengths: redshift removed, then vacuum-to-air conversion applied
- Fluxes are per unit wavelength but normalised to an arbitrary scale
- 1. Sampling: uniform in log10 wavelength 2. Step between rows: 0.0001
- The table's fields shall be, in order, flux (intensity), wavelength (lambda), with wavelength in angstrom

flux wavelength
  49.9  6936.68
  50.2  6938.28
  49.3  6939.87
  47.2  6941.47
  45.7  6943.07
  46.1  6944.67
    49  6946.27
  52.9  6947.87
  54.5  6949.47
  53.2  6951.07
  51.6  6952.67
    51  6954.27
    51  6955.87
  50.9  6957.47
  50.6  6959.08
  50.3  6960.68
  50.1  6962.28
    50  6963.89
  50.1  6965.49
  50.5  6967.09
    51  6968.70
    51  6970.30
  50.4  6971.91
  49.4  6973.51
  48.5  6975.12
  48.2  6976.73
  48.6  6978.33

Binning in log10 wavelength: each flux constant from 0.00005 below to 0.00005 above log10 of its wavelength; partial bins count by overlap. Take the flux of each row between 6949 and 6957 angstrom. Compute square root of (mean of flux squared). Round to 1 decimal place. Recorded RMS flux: 52.3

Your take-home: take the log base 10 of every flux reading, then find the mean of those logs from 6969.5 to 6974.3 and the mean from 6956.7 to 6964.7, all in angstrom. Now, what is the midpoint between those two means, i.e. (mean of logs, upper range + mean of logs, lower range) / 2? 1.702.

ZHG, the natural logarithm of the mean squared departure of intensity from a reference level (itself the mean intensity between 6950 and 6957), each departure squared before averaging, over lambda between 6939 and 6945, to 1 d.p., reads 3.2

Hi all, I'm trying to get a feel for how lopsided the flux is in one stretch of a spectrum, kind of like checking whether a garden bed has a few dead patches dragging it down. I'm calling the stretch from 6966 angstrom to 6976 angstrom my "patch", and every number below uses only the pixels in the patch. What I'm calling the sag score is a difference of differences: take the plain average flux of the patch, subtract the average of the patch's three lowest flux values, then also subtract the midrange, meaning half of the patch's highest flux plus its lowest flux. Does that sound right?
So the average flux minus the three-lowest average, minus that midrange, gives -49.1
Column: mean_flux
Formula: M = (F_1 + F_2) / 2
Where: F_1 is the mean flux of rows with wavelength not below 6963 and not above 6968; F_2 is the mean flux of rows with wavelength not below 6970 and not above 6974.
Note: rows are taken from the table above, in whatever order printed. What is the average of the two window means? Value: 50.2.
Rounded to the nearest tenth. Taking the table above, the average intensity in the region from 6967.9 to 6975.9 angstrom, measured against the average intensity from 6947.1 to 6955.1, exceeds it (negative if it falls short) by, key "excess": -2.6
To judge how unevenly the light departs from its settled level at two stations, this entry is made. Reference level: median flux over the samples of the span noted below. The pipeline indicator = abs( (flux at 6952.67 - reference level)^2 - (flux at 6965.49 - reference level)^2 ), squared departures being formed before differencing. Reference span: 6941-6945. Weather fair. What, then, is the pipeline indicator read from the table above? 14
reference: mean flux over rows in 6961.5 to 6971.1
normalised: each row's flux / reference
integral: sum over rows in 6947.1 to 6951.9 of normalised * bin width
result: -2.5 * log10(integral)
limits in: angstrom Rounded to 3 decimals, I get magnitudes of -1.768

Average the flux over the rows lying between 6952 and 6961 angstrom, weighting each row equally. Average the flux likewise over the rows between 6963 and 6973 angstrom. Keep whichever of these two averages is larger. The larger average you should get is 50.9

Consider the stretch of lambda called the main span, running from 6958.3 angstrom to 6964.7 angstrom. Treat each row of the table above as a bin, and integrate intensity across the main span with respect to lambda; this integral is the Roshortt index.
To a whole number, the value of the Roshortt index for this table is 322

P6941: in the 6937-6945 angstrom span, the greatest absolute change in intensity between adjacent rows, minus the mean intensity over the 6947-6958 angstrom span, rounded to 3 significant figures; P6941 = -50.1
